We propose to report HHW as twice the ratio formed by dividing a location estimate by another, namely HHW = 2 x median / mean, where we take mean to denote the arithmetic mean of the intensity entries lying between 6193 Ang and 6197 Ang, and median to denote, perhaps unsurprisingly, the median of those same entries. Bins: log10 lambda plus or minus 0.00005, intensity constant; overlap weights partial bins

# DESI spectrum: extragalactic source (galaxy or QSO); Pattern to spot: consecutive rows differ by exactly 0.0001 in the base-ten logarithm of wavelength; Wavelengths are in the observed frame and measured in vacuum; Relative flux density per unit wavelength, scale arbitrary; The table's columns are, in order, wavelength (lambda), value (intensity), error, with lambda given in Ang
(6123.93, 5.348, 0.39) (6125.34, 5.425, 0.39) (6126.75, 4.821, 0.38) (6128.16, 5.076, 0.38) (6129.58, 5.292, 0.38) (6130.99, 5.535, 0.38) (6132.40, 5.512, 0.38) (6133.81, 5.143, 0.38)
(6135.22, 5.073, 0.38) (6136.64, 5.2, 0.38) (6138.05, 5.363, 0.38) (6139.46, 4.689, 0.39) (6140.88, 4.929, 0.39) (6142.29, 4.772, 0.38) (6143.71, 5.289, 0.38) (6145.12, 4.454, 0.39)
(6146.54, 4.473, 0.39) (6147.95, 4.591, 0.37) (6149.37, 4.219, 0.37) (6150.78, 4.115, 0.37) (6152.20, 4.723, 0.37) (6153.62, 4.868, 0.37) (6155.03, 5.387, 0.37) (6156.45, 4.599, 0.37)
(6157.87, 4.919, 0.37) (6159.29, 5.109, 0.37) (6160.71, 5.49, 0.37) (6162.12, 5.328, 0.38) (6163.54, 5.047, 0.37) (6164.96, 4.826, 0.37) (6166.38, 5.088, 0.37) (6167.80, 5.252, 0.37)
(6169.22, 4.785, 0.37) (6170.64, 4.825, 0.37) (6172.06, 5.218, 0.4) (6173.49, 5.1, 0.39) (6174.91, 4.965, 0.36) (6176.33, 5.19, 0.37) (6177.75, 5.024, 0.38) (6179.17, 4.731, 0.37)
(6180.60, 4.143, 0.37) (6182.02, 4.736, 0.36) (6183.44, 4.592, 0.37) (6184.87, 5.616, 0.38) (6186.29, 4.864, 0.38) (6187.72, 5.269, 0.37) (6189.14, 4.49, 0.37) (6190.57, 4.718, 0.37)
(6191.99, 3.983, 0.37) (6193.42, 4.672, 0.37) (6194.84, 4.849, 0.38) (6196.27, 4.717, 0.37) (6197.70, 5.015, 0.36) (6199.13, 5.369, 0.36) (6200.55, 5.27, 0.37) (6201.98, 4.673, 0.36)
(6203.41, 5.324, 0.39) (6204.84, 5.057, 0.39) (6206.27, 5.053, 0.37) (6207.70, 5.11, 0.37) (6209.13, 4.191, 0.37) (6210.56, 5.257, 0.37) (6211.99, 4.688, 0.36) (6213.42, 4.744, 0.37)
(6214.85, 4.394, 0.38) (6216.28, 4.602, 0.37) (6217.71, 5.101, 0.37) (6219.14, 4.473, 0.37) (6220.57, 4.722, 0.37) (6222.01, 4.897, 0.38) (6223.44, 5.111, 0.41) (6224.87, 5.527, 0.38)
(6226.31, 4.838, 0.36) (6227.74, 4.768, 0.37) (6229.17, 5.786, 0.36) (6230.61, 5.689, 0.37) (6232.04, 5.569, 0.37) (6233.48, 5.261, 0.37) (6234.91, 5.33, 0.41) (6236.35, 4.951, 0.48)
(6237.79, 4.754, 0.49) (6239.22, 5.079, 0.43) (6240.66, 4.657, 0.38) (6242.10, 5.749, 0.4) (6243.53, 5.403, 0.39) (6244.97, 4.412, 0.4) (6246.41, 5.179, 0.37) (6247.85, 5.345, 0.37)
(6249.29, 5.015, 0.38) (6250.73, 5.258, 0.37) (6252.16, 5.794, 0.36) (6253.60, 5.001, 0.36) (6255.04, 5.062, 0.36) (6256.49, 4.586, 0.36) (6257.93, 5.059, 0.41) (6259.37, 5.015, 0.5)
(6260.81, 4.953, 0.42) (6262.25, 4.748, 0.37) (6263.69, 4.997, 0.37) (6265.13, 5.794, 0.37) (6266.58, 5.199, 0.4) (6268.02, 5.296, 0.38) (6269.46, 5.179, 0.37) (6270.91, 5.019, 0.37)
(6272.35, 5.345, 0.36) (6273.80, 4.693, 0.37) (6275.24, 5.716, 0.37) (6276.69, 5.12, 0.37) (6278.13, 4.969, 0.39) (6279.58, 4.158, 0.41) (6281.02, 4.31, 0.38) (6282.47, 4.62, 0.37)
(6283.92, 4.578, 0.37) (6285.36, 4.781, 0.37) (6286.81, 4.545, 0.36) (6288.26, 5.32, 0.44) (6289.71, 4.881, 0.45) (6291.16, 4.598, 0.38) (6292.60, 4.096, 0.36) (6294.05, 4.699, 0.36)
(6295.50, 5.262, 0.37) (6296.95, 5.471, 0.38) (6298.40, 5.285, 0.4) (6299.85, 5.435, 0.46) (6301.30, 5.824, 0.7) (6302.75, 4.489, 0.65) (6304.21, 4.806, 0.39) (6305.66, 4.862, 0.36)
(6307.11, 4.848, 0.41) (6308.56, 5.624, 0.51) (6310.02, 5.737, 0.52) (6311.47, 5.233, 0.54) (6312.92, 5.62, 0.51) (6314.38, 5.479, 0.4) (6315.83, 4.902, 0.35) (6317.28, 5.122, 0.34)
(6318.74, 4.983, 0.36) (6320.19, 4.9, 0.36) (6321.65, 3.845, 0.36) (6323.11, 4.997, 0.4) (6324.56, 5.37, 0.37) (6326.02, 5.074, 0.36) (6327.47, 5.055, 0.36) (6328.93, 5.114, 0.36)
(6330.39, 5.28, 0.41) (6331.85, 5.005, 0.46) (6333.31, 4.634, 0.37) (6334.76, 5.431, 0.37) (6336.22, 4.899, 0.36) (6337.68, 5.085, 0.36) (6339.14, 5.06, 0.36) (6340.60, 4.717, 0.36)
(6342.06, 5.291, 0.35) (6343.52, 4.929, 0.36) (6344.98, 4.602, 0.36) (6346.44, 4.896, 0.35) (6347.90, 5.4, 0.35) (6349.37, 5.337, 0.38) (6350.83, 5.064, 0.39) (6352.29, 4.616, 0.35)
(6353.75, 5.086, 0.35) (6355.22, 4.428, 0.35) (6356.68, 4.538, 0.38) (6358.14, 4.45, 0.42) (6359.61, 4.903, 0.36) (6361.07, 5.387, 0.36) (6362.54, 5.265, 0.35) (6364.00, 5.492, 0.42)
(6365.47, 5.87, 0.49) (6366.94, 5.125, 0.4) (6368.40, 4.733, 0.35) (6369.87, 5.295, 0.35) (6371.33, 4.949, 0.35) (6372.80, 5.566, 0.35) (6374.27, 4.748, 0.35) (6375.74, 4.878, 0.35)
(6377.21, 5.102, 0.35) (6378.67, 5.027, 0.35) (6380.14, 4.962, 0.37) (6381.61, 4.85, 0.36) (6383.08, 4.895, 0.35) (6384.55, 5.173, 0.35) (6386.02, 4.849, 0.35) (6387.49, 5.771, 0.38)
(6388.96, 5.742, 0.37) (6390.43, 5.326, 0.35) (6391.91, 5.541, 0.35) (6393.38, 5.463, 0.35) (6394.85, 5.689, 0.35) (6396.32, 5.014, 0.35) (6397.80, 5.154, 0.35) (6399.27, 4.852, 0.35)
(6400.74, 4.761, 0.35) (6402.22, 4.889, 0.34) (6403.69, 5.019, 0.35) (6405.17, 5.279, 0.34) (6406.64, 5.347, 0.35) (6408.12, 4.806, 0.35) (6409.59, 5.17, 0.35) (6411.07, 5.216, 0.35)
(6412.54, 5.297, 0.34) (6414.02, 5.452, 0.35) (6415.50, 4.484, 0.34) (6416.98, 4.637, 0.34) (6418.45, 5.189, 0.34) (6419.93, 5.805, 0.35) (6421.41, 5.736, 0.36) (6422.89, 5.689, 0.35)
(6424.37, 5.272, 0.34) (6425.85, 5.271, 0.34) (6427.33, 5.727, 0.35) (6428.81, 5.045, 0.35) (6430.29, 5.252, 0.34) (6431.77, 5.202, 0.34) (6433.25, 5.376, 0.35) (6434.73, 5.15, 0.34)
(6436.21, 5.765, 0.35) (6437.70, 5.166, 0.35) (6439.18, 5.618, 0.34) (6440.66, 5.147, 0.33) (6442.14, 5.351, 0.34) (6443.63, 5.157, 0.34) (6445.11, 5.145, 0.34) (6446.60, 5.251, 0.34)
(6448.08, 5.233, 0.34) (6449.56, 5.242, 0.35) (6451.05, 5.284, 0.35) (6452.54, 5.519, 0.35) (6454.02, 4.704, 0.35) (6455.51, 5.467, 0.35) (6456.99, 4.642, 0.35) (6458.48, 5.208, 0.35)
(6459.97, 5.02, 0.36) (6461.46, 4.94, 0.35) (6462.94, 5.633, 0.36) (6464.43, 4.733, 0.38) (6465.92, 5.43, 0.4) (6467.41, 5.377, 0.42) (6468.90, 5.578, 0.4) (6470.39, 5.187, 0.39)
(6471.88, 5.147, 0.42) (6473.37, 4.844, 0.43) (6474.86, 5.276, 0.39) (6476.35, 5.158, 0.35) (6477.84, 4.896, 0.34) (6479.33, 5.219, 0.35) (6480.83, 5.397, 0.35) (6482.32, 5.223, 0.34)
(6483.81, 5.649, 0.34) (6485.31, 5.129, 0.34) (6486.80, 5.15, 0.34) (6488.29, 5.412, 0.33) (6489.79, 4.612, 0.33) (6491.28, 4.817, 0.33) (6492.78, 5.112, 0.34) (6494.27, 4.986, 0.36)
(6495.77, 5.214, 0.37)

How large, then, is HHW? 1.99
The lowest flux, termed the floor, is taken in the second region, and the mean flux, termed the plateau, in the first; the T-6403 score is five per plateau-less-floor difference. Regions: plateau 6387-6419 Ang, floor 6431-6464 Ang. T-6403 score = 9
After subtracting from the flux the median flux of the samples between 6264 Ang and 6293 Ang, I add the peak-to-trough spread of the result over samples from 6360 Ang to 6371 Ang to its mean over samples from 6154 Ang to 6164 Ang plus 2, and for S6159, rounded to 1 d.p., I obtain 3.3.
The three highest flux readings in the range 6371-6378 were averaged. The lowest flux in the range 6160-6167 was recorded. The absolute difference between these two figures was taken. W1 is 0.38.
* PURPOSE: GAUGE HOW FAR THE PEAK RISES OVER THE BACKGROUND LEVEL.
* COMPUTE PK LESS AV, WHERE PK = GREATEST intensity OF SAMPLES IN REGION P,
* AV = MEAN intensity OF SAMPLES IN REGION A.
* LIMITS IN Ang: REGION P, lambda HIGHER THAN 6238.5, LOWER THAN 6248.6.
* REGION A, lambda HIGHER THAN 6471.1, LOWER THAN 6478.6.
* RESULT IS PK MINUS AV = 0.68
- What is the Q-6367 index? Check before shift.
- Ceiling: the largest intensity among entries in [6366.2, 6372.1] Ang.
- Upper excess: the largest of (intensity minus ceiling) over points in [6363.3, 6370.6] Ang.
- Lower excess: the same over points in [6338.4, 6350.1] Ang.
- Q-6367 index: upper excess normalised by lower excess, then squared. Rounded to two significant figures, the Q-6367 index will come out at 30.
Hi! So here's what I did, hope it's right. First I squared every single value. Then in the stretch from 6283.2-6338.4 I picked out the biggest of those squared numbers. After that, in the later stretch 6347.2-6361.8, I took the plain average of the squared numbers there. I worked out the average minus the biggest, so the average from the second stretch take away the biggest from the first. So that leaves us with -9.6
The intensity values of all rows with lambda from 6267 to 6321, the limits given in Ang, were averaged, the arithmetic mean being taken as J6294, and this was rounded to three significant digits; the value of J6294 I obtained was 5.02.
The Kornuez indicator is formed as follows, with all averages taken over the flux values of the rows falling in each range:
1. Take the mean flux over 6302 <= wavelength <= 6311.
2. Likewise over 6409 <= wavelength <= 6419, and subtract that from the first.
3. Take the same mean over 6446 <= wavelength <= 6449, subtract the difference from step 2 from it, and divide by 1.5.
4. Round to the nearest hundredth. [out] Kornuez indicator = 3.50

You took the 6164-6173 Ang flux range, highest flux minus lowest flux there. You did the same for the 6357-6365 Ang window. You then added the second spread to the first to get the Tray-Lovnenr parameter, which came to 1.5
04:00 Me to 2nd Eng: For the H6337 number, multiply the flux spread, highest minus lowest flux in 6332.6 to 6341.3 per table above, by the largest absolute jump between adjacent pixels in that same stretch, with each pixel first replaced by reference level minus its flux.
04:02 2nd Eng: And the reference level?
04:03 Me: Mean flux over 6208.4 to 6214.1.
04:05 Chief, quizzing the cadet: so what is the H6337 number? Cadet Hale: 0.64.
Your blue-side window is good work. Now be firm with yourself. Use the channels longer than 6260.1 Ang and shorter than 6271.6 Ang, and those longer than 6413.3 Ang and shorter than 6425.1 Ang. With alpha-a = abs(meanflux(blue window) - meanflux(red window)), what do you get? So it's 0.13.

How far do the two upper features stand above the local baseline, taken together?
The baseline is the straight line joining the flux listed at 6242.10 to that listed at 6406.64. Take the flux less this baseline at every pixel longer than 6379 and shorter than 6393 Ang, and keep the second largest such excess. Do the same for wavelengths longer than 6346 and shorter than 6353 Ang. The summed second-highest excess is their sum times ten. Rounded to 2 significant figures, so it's 2.0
